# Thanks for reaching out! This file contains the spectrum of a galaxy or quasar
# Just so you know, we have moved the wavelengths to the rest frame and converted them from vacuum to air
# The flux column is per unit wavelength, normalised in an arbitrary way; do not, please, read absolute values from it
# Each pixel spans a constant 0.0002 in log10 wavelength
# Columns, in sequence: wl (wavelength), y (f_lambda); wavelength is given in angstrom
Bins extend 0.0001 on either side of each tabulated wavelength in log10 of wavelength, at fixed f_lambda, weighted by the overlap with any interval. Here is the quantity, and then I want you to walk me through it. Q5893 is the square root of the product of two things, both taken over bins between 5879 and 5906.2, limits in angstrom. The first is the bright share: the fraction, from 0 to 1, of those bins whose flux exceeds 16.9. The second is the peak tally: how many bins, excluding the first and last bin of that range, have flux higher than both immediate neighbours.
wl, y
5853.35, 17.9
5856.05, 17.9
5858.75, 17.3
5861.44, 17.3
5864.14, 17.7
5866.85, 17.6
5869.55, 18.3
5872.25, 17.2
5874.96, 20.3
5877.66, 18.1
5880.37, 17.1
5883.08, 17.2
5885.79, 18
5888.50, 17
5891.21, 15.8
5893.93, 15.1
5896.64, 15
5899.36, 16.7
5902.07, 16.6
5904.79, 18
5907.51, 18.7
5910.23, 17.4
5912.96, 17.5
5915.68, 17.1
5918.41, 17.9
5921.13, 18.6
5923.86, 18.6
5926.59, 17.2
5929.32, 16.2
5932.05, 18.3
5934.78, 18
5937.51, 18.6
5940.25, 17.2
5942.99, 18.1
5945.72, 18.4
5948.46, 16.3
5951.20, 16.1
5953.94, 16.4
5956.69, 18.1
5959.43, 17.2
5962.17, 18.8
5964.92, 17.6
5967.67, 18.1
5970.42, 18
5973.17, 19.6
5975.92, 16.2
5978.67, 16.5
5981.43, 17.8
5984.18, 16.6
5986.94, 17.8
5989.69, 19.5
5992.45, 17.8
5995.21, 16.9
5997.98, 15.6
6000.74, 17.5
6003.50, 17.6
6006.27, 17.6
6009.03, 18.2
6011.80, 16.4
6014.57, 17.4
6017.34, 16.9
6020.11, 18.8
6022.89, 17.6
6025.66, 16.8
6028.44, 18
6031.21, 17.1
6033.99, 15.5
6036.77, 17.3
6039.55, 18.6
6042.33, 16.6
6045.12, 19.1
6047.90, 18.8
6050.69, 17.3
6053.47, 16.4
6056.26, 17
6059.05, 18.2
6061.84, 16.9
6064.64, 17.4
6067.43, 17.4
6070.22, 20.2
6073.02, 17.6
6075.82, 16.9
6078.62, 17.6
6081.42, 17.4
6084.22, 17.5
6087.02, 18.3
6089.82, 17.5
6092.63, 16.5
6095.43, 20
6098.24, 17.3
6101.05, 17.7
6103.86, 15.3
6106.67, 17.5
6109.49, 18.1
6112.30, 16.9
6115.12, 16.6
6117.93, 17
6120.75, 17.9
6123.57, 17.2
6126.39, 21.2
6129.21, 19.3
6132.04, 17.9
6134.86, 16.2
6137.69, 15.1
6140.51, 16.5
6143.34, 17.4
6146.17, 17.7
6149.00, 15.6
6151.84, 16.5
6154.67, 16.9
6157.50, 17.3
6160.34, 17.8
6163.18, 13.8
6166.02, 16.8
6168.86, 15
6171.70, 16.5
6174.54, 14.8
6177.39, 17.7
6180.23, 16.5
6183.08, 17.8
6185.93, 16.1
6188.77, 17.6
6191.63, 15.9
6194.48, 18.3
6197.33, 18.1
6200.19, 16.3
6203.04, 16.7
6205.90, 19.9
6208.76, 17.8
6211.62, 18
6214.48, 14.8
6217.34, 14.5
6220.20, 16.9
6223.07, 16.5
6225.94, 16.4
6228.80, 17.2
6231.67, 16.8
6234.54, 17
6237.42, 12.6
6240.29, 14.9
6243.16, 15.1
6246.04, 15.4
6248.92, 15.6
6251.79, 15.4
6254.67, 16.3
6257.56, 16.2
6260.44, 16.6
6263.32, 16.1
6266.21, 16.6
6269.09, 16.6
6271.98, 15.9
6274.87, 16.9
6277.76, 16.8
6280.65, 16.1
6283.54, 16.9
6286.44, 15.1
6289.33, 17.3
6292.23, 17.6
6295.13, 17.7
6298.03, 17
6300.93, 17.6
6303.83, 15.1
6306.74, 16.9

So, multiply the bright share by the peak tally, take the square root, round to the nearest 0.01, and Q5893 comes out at 1.00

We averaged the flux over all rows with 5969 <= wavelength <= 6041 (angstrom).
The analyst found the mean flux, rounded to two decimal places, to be 17.45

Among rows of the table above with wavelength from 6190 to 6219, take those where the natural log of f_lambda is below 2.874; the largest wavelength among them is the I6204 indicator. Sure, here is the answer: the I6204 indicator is 6217.34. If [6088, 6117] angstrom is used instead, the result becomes 6115.12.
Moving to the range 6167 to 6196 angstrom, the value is 6191.63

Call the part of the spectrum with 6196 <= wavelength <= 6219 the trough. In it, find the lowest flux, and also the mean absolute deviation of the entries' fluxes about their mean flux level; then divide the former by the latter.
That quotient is 10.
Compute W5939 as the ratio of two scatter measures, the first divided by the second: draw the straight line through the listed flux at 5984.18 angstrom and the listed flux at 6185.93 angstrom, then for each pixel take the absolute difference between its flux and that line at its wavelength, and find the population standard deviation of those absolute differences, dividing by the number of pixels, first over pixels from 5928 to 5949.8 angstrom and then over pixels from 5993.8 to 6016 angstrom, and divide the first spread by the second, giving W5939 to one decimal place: 1.3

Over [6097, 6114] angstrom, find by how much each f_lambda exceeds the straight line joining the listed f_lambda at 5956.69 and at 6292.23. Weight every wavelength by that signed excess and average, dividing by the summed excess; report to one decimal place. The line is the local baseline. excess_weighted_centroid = 6104.8 angstrom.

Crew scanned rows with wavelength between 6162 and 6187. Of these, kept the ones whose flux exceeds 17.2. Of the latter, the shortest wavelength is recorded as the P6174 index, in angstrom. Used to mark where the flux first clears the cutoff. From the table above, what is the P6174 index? 6177.39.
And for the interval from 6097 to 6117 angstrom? 6098.24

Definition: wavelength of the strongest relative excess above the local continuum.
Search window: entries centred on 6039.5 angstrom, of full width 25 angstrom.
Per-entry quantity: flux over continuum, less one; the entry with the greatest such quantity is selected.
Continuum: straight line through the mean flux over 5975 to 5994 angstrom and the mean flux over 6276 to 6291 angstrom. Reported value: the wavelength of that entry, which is 6045.12 angstrom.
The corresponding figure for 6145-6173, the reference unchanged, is 6160.34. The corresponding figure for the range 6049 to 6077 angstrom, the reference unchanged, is 6070.22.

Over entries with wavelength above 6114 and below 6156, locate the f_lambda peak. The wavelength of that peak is 6126.39 angstrom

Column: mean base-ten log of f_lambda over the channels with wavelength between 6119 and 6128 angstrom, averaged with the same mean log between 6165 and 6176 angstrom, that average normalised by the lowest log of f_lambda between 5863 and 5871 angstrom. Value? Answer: 0.99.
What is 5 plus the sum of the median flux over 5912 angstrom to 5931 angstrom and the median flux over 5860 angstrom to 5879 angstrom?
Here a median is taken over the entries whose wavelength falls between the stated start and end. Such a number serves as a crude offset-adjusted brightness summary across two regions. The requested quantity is 40.2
